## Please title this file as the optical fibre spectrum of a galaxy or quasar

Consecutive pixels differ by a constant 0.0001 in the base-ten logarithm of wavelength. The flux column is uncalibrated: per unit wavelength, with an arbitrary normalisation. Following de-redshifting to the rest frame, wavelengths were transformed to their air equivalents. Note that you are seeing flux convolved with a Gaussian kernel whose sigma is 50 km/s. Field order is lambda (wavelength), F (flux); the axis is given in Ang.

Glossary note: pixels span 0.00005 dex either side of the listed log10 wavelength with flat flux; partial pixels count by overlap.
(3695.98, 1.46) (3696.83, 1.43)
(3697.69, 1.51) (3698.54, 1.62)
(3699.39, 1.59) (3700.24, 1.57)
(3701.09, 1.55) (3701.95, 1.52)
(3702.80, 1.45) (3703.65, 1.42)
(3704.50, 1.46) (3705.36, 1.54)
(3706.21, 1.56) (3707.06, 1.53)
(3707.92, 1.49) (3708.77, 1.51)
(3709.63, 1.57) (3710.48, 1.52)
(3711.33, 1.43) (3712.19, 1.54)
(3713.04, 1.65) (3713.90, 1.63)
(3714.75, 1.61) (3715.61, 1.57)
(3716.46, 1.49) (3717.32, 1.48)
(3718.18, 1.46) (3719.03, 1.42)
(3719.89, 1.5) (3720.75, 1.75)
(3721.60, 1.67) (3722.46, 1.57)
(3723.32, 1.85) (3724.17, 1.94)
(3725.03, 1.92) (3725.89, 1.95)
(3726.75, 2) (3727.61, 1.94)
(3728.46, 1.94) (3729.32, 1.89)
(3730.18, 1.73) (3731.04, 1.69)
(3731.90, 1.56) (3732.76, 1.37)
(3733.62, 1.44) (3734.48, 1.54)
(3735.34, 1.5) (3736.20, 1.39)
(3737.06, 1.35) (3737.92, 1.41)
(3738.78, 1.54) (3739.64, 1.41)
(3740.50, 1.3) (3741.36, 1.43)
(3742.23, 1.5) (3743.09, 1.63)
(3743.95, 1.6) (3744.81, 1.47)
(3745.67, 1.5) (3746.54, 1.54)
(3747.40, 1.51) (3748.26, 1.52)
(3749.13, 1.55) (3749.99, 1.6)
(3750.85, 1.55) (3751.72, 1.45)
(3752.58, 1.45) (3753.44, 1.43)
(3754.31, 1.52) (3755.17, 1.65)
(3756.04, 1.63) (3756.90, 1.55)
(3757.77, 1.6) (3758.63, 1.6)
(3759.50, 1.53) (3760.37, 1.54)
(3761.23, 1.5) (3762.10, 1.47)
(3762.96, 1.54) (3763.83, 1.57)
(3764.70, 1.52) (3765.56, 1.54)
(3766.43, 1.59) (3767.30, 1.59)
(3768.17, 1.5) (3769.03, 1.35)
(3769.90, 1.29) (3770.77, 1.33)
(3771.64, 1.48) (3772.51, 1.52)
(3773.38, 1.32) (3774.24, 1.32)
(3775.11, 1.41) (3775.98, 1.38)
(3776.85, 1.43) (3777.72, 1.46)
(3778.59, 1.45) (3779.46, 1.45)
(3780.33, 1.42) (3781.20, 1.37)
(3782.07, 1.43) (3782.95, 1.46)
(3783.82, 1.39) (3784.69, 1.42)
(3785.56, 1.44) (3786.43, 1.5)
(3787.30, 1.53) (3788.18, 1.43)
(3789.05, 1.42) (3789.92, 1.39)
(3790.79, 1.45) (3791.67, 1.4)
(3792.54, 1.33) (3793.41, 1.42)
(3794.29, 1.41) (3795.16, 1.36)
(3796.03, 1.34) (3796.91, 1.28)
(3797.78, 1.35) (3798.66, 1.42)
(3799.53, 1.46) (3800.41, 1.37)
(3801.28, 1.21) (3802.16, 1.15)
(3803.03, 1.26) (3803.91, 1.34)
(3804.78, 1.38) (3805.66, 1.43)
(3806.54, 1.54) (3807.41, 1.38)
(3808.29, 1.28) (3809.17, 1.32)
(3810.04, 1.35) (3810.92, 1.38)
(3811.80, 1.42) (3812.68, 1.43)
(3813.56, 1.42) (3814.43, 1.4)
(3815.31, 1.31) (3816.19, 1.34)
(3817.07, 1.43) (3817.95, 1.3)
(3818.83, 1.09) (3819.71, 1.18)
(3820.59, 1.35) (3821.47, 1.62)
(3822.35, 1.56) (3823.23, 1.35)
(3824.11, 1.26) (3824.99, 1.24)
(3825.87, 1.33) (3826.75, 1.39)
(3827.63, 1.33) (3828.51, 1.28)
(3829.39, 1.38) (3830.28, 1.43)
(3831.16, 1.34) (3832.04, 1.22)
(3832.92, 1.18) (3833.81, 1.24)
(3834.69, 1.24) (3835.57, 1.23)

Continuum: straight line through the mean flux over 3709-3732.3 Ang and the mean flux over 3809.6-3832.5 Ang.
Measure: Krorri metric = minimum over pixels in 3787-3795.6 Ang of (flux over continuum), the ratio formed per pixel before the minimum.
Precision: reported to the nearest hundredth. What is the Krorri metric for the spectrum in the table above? 0.92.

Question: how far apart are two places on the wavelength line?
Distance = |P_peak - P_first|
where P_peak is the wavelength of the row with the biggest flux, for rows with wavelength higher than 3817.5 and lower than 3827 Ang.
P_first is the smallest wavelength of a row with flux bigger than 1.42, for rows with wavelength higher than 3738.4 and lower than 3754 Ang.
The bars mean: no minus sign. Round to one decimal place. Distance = 82.7 Ang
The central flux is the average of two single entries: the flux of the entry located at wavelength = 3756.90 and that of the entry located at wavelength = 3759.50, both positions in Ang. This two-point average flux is 1.54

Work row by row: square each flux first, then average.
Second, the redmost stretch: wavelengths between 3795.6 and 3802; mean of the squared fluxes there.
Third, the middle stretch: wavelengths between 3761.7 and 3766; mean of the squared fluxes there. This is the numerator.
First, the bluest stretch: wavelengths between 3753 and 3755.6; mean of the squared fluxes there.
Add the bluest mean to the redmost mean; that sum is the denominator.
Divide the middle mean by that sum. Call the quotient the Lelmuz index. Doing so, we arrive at 0.56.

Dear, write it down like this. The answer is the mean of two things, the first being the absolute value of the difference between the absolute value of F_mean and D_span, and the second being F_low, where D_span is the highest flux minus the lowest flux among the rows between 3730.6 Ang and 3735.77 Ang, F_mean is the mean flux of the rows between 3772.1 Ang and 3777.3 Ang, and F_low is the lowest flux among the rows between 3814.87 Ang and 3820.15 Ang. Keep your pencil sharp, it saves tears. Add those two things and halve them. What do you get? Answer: 1.08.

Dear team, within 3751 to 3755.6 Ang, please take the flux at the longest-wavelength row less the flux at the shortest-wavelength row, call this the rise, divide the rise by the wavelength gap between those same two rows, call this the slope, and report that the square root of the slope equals 0.24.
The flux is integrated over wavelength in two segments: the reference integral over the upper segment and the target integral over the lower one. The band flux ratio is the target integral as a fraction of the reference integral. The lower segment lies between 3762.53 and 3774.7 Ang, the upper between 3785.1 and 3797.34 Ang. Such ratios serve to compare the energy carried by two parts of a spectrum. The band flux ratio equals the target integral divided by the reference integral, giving 1.0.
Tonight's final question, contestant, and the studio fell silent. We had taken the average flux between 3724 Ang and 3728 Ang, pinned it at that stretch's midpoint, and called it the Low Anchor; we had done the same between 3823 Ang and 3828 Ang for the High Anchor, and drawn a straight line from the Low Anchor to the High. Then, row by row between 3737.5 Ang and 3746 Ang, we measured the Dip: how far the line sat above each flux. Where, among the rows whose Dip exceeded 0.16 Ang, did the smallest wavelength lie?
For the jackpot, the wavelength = 3737.92 Ang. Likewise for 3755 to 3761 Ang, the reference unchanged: 3756.90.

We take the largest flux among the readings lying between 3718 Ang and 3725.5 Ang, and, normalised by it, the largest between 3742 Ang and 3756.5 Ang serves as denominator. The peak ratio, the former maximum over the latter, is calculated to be 1.18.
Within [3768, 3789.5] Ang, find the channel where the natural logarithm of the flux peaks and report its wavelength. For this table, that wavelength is 3787.30 Ang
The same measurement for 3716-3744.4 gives 3726.75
